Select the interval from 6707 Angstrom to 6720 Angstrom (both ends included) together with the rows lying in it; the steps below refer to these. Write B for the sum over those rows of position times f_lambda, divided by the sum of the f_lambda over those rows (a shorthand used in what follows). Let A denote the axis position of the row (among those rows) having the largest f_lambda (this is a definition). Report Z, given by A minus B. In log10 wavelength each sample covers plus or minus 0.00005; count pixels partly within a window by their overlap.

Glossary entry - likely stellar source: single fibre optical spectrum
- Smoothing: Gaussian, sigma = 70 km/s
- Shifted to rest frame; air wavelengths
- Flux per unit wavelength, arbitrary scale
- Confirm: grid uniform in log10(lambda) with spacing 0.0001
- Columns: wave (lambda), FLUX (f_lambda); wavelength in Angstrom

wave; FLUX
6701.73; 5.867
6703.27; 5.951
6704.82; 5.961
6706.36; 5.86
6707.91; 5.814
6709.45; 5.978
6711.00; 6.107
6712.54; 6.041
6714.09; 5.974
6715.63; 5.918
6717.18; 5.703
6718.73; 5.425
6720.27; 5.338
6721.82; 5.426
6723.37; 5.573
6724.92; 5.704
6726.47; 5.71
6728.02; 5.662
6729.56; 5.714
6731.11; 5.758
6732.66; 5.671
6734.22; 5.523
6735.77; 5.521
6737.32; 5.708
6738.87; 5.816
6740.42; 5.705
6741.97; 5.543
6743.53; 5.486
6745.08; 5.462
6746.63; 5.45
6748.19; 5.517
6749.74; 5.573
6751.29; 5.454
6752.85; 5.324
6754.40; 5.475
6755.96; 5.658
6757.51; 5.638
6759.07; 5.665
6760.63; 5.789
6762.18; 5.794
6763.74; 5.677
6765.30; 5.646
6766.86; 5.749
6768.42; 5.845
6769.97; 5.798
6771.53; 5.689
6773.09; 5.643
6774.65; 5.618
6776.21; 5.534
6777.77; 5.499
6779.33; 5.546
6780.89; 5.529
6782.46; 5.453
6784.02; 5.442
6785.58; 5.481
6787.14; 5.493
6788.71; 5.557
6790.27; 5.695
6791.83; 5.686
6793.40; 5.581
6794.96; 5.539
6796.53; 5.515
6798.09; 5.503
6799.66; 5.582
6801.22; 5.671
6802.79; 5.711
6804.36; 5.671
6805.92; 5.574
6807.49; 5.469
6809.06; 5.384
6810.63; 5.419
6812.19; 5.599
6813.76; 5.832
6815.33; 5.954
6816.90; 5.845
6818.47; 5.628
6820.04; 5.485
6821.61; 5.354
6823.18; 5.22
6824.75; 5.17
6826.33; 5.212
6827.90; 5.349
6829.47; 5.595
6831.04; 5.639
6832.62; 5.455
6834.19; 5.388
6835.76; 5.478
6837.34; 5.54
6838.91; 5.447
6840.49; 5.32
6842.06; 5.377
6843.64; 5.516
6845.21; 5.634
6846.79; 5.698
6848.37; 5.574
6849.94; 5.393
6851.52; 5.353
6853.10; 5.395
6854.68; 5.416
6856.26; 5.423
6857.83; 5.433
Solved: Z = -2.2 Angstrom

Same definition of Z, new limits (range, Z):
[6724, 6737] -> 0.8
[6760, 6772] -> 2.3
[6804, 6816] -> 5.4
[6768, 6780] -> -5.4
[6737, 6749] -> -3.8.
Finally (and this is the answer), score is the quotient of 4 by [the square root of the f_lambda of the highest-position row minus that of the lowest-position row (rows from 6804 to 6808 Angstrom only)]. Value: -93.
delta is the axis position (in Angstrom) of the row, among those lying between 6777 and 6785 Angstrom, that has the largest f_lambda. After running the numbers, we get 6779.33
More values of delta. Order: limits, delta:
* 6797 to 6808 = 6802.79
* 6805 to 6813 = 6812.19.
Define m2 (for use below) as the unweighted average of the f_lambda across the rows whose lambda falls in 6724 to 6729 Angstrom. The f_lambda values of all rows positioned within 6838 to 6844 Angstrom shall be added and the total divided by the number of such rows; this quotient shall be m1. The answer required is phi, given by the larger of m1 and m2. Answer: 5.69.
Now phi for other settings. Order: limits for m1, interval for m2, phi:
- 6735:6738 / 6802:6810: 5.61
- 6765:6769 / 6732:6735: 5.75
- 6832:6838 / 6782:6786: 5.47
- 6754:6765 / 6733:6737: 5.67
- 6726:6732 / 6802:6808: 5.71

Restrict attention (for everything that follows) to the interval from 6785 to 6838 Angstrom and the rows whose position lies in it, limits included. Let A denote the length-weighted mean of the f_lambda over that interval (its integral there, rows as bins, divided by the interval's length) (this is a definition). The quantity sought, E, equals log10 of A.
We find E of 0.743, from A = 5.54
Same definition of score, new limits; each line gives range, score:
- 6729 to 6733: -444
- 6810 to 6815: 46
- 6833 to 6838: 123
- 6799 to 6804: 147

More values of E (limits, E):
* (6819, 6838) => 0.733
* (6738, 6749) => 0.746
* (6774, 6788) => 0.741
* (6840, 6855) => 0.738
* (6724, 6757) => 0.748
